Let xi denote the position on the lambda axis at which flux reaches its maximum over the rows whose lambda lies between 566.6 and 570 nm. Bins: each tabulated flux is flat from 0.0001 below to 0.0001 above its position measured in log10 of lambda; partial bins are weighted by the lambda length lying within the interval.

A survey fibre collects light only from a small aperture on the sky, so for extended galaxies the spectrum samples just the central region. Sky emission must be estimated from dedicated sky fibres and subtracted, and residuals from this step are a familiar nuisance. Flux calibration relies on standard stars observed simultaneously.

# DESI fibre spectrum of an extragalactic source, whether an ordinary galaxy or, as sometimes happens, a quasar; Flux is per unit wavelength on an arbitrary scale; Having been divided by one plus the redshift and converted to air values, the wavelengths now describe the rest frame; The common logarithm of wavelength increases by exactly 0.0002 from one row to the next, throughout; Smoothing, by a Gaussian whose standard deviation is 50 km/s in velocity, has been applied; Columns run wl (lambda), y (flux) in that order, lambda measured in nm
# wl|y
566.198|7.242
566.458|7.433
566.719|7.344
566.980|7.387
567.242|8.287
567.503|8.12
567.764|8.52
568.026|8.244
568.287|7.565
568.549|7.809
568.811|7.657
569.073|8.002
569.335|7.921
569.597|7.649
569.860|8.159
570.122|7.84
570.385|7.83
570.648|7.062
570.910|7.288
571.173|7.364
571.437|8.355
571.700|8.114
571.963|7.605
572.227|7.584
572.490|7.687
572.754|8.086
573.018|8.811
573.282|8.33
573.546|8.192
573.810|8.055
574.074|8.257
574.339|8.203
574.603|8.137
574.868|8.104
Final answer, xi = 567.764 nm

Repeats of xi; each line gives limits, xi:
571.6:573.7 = 573.018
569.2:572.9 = 571.437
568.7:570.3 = 569.860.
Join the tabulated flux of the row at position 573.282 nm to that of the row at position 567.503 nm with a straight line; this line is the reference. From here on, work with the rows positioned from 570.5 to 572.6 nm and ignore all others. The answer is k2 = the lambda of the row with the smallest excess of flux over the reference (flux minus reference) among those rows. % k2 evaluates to 570.648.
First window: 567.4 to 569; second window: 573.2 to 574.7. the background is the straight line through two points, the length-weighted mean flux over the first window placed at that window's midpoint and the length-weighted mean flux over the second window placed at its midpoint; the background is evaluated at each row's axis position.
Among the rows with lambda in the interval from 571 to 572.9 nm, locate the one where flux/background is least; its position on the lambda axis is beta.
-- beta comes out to 571.173 nm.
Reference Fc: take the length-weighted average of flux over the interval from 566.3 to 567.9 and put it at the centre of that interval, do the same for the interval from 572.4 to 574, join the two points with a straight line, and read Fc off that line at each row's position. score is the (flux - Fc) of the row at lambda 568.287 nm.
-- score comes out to -0.3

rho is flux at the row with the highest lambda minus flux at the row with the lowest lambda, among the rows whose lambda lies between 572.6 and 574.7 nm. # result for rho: 0.05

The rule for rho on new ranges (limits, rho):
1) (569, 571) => -0.71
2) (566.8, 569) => 0.27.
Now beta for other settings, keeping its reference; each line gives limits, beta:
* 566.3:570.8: 570.648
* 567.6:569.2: 568.287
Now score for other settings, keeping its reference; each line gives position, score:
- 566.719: -0.5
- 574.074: 0.0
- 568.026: 0.3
